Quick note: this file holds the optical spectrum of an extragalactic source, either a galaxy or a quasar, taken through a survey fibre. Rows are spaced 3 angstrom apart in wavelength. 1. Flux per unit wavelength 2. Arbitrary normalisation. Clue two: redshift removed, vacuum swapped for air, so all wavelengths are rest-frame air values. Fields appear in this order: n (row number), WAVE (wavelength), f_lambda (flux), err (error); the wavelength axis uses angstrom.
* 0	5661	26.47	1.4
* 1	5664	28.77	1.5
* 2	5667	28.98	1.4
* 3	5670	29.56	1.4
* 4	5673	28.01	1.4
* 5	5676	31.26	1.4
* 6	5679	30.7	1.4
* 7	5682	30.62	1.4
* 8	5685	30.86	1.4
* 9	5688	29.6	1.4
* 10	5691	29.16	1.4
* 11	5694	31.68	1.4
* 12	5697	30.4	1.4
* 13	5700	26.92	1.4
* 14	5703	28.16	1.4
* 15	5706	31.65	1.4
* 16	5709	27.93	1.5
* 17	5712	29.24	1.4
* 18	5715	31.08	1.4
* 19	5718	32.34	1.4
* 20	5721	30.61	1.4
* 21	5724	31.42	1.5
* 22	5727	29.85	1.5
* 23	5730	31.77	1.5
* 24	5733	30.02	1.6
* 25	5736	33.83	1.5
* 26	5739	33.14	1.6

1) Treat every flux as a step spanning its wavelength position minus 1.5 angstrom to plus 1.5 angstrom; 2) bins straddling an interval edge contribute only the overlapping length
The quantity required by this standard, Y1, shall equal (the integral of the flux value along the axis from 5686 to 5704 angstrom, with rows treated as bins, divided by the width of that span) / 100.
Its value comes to 0.294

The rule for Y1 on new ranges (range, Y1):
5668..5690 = 0.300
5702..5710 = 0.294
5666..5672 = 0.292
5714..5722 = 0.314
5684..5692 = 0.299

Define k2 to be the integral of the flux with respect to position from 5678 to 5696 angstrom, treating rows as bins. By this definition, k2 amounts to 548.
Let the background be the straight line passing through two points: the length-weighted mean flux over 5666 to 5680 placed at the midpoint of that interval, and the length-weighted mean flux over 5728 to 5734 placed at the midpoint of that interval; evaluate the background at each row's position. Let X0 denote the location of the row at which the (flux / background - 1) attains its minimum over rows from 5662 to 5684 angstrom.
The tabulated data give 5673 angstrom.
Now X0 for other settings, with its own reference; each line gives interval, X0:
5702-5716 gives 5709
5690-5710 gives 5700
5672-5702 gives 5700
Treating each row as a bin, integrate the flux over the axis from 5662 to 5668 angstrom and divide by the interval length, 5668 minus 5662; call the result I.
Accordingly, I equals 28.7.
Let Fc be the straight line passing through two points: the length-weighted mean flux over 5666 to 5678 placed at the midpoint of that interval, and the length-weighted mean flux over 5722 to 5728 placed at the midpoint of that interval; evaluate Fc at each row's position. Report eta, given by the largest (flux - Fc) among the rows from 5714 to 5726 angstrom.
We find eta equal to 1.8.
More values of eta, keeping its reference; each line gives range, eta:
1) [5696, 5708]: 1.4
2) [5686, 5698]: 1.7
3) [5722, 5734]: 1.0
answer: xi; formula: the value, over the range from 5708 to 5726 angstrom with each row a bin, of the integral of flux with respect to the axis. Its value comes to 549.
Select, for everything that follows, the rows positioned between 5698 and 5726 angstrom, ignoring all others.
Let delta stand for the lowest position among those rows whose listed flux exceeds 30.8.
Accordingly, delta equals 5706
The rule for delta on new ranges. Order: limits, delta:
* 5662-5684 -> 5676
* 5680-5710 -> 5685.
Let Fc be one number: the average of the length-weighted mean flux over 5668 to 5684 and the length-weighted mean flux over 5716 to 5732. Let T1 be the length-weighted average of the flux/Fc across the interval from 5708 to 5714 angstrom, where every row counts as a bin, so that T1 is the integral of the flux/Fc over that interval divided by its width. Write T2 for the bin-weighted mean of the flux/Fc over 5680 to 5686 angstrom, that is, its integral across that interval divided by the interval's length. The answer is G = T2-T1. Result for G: 0.06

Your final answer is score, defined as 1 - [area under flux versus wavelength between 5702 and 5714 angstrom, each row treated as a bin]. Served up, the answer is -351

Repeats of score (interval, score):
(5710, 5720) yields -306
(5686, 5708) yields -651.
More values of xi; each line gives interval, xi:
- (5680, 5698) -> 547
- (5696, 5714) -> 523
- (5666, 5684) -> 538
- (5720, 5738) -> 564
